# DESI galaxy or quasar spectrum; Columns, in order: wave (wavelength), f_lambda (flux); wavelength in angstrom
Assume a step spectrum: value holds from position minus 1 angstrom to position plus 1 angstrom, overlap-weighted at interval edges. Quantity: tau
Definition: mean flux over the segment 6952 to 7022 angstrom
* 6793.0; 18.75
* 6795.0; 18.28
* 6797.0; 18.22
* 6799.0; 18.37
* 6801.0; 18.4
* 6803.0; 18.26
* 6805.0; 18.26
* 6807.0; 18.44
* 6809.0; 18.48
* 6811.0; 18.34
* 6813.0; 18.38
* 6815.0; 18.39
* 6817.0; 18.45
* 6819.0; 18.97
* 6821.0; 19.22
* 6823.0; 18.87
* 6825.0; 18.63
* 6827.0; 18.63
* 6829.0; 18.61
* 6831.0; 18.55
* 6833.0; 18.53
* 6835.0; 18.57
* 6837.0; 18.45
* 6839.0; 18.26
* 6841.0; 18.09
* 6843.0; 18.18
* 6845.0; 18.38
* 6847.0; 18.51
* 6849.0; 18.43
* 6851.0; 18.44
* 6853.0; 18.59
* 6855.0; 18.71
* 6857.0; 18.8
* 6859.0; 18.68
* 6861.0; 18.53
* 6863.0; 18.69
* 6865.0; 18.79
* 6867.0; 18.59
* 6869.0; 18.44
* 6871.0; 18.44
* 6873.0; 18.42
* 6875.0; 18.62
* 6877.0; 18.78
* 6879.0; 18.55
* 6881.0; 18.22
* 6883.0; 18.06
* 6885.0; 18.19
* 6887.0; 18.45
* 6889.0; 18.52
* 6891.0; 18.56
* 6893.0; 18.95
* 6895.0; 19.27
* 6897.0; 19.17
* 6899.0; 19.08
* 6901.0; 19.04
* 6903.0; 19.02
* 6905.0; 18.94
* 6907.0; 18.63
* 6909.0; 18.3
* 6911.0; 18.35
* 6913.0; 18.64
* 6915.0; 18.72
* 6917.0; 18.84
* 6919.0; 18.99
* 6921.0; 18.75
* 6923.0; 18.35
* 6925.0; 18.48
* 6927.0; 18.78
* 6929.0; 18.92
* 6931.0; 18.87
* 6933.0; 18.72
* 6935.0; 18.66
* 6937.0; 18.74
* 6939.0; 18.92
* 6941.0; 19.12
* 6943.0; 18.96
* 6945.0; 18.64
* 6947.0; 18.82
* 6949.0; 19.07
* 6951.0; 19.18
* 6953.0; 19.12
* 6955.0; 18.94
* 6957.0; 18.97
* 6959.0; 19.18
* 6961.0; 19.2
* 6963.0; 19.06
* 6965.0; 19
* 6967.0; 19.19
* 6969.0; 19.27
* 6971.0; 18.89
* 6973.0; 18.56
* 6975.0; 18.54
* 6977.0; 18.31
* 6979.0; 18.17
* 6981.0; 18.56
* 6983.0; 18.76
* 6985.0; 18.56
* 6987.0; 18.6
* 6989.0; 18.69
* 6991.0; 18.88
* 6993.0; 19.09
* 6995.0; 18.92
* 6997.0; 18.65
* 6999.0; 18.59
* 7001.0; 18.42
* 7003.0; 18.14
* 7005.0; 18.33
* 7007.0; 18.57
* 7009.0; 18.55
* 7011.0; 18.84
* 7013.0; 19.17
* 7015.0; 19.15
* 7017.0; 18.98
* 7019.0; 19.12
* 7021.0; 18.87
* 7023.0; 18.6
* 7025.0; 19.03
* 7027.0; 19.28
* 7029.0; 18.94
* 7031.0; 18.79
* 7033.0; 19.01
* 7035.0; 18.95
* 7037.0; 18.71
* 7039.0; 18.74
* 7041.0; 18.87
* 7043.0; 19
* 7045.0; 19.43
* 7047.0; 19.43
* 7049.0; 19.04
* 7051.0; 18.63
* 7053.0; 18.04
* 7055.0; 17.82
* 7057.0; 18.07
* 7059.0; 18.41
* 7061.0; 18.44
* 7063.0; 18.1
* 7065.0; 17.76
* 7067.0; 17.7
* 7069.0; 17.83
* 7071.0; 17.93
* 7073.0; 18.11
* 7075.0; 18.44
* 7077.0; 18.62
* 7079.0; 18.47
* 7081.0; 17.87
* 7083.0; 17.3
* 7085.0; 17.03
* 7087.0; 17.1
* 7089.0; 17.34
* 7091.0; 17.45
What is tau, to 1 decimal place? 18.8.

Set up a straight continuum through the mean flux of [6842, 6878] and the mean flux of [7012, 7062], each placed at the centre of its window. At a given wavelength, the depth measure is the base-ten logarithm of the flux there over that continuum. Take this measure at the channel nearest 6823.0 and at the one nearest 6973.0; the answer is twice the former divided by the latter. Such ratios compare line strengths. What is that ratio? -4.45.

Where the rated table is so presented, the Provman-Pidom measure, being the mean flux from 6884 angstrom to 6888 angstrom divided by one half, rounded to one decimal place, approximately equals 36.6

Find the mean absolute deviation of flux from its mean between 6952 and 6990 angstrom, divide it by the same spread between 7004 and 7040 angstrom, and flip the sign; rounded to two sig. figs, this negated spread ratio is -1.4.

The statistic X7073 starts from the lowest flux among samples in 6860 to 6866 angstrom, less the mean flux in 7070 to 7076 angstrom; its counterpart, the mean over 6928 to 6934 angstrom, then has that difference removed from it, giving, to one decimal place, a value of 18.5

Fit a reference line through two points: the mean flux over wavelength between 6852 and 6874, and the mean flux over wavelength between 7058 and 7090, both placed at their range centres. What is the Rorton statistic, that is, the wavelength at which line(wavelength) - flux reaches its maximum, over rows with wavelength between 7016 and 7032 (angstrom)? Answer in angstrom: 7023.0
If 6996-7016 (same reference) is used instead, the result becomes 7003.0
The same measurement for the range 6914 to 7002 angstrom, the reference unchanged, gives 6923.0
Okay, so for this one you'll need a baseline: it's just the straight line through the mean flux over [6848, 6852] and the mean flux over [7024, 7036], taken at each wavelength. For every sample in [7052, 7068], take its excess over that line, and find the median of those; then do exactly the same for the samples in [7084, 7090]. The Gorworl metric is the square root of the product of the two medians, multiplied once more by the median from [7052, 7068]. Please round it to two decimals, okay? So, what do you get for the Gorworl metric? -1.49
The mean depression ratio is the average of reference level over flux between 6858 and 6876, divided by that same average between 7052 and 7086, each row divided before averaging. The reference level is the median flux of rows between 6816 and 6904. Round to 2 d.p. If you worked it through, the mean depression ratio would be 0.97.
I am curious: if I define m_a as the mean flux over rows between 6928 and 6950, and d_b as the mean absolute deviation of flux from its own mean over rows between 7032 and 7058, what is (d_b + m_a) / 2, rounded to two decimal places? 9.62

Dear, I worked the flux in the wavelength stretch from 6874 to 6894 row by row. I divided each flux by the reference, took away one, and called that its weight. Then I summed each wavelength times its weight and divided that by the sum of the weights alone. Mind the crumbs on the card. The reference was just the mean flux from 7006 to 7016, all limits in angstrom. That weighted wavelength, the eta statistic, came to 6883.4 angstrom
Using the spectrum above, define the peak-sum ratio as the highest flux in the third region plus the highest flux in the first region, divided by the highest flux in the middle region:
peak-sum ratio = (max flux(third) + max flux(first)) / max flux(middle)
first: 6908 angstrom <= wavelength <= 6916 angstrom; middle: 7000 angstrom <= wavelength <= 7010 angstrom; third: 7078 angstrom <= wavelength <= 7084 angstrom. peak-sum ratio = 2.00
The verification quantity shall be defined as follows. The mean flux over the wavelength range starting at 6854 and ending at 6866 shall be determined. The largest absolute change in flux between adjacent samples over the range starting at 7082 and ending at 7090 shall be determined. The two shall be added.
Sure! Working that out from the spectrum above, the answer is 19.0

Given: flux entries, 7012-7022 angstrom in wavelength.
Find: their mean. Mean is 19.1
